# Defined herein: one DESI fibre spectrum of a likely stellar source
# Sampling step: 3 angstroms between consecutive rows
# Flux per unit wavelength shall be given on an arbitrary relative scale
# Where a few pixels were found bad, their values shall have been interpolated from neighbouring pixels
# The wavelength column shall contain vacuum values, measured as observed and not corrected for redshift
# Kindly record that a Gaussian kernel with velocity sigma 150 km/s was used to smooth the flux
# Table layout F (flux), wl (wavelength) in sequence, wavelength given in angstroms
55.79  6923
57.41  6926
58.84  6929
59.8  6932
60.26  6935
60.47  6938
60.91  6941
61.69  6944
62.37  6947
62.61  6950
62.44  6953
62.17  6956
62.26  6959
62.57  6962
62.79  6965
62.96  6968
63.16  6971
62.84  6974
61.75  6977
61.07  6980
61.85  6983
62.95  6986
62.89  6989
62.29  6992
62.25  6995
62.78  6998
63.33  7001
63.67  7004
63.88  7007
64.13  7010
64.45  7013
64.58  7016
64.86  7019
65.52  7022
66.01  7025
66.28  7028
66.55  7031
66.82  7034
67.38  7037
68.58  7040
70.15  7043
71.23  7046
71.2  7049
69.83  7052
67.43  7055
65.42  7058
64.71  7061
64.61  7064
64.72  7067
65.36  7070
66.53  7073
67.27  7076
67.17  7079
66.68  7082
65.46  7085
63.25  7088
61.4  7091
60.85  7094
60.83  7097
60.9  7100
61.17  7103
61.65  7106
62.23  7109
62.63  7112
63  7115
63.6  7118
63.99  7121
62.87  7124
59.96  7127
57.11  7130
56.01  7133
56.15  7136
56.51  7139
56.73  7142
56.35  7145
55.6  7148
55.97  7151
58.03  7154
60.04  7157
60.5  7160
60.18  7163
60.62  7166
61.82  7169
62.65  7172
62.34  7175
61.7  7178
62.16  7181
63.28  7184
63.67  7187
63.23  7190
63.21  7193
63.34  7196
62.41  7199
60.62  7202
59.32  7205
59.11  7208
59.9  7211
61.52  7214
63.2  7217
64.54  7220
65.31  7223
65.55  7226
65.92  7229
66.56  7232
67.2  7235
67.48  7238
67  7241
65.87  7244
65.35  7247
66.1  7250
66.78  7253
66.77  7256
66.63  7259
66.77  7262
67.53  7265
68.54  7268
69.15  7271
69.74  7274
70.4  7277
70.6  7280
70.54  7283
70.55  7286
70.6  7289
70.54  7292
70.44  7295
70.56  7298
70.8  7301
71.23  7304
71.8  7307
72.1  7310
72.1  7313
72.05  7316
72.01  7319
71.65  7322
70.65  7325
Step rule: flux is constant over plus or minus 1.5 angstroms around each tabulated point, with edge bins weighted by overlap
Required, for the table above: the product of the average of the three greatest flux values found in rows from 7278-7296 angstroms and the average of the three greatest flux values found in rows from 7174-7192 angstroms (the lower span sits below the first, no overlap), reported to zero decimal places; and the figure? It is 4475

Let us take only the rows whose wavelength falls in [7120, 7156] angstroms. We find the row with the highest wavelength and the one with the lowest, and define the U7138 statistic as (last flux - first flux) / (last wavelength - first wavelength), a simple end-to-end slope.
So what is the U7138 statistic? -0.18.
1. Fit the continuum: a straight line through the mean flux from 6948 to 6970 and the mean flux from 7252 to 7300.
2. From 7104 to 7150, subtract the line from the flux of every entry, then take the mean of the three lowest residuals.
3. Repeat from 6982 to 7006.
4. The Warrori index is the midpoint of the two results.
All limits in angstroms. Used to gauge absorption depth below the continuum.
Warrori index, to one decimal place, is -5.7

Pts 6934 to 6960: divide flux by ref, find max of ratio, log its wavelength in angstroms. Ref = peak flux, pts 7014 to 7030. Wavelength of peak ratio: 6950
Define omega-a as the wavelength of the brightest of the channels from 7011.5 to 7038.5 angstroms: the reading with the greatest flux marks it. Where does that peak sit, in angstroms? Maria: 7037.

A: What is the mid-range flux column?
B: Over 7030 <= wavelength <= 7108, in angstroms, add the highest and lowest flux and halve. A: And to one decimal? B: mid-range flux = 66.0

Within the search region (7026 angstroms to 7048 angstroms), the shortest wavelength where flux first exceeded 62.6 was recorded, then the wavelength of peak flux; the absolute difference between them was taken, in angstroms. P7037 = 18 angstroms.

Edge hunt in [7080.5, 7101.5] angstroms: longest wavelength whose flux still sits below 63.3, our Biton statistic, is 7100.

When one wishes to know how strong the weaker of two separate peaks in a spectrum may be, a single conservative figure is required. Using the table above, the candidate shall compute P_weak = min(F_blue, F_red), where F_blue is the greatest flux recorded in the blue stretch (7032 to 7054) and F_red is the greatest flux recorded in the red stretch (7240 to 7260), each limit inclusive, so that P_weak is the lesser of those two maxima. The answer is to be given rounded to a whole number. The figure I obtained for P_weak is 67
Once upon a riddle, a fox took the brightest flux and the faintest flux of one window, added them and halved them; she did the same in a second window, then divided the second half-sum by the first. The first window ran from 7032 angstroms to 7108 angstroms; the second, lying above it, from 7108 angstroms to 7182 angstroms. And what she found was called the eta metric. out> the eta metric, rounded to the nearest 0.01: 0.91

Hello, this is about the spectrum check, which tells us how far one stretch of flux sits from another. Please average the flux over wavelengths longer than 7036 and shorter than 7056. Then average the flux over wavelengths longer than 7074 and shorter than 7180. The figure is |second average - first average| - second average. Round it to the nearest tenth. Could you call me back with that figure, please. -52.5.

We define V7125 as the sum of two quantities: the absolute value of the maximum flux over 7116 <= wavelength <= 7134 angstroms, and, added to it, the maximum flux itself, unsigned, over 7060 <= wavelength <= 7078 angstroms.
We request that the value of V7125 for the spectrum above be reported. 131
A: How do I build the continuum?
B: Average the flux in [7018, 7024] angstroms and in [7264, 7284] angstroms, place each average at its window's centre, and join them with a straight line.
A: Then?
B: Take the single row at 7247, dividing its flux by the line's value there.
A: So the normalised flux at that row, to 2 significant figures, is 0.95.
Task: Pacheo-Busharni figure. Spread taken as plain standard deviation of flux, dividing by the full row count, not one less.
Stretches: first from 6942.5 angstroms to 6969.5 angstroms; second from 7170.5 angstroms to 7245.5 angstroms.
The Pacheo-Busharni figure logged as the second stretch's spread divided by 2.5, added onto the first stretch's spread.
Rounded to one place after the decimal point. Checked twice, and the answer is 1.3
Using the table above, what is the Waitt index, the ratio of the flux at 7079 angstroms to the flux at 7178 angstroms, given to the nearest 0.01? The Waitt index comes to 1.09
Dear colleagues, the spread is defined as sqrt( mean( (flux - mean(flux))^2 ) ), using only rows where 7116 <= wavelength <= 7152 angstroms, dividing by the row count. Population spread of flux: 3.1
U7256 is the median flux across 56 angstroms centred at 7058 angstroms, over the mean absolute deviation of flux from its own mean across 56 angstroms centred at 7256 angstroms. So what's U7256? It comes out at 48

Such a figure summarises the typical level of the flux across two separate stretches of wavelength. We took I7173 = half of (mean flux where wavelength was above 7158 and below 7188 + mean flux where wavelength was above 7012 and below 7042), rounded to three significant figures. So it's 64.0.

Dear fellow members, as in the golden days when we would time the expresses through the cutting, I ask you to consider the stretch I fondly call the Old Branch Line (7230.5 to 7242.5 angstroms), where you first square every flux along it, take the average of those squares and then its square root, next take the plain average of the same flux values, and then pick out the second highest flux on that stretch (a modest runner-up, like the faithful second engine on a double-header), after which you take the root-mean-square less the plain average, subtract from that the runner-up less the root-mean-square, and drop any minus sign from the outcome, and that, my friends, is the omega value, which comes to 0.14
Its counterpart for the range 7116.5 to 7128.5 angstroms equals 0.96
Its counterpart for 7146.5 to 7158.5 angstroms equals 0.56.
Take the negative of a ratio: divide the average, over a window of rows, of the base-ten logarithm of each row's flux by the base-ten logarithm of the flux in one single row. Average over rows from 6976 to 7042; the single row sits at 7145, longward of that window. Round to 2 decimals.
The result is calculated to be -1.03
